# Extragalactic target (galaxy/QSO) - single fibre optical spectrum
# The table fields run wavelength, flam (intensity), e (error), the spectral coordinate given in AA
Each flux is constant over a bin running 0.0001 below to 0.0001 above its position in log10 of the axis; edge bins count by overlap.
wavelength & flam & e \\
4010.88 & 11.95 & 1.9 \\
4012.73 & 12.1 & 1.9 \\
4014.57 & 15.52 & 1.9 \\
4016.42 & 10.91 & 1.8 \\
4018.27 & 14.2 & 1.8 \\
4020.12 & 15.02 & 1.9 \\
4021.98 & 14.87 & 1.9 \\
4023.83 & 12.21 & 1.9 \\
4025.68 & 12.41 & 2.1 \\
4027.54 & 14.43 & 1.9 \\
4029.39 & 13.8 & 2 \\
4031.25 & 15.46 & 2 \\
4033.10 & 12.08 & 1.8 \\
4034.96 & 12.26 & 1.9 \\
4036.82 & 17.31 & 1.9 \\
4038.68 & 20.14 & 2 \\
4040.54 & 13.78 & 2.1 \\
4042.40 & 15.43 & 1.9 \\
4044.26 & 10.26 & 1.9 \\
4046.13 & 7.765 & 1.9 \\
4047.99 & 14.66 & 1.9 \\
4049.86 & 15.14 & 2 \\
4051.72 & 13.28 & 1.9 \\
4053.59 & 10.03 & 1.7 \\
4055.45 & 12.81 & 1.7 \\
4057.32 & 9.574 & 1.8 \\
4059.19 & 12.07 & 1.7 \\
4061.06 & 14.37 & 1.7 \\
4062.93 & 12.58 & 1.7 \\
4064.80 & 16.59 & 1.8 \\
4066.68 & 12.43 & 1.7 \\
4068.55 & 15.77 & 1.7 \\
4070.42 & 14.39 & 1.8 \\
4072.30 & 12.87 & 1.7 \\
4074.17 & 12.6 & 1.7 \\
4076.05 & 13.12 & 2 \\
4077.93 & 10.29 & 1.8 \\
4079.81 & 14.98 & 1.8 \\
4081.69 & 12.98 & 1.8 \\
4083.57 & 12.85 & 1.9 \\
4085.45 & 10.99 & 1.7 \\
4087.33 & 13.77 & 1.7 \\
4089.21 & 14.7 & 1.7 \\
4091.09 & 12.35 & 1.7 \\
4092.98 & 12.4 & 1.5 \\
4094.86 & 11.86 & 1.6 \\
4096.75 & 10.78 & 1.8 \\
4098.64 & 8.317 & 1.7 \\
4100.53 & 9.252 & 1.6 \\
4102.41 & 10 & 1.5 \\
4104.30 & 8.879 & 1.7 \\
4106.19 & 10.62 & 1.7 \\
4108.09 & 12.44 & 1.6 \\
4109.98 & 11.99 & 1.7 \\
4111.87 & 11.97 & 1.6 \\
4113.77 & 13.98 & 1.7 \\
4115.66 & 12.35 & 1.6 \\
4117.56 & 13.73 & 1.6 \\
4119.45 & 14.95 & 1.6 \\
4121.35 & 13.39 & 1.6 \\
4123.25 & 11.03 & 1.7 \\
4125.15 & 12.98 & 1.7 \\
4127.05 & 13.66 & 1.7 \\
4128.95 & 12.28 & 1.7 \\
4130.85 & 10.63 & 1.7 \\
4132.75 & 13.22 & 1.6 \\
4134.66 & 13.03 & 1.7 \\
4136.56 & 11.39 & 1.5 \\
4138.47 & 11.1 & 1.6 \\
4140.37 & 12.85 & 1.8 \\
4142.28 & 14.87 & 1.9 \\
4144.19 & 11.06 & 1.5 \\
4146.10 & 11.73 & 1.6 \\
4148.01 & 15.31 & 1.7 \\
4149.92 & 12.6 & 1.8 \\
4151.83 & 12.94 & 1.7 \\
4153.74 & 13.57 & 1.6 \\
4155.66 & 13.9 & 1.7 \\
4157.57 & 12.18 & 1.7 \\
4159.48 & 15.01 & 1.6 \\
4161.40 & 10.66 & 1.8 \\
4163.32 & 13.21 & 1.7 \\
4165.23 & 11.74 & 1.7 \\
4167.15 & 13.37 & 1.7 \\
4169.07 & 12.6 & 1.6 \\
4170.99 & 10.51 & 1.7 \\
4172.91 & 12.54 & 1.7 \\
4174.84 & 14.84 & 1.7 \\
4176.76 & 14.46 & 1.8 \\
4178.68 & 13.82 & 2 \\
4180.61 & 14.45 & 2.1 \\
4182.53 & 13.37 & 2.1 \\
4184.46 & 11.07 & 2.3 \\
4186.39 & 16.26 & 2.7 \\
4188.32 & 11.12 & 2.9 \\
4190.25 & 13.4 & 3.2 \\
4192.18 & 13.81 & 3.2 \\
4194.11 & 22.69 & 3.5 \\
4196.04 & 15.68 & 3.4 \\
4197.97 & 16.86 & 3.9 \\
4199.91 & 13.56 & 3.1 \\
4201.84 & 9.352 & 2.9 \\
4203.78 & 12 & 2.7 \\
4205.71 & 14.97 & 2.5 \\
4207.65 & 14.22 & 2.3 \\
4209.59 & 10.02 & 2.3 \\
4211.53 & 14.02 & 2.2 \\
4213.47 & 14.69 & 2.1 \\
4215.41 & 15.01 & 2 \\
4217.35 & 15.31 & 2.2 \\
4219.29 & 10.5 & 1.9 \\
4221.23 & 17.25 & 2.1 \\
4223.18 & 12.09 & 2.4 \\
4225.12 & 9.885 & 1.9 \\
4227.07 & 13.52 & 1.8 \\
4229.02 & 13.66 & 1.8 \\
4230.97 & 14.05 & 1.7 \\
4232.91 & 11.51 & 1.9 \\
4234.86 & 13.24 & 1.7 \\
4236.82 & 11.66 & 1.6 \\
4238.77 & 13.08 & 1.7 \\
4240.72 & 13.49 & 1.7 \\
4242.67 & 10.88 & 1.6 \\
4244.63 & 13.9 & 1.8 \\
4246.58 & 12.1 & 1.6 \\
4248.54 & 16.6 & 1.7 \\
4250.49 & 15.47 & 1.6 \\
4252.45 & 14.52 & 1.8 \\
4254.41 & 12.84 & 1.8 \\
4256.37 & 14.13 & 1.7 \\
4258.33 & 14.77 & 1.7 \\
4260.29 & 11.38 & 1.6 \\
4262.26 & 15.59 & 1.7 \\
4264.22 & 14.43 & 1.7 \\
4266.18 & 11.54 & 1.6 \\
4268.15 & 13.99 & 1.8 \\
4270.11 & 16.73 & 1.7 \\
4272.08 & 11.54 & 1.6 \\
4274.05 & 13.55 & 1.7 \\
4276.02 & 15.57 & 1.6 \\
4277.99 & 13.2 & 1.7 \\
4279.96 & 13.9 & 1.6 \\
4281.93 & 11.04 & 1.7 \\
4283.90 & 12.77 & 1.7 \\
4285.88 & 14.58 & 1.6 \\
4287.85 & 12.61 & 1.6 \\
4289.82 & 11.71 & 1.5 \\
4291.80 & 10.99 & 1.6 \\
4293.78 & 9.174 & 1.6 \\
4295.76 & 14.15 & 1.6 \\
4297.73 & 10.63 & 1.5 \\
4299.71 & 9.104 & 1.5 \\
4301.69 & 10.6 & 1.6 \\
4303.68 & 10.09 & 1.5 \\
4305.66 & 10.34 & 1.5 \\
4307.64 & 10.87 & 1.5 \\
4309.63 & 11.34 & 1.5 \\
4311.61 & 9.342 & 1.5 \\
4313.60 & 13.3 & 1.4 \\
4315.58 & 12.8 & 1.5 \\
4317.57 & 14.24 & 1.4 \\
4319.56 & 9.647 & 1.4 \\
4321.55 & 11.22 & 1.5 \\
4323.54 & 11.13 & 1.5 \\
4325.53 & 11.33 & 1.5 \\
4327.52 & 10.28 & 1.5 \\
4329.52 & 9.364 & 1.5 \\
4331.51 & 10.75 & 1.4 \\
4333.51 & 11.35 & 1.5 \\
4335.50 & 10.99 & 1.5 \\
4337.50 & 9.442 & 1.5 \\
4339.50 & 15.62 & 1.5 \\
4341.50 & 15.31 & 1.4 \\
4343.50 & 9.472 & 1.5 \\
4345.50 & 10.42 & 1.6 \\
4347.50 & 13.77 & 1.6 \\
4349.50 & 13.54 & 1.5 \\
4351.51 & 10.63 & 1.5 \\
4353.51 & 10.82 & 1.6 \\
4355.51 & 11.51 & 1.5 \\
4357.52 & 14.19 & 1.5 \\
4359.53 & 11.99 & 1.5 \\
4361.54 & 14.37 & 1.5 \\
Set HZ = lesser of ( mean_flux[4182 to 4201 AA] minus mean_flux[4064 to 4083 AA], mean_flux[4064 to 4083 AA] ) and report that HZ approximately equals 1.2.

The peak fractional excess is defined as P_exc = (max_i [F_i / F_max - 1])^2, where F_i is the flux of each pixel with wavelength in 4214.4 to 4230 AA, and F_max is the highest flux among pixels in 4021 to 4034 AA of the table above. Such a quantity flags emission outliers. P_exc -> 0.0134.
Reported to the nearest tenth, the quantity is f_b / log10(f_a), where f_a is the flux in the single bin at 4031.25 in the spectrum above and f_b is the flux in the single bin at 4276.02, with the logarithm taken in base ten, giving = 13.1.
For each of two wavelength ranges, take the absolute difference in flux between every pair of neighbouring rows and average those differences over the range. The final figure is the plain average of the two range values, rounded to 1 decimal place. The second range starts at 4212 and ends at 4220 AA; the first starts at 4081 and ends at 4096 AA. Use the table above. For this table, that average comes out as 1.5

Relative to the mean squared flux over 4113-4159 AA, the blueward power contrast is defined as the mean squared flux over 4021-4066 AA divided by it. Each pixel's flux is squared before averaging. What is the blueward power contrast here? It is 1.1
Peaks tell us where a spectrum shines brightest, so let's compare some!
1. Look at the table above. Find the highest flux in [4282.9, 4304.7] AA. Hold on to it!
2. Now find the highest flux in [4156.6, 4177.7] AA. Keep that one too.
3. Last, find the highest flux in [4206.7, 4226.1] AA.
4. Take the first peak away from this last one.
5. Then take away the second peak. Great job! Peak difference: -12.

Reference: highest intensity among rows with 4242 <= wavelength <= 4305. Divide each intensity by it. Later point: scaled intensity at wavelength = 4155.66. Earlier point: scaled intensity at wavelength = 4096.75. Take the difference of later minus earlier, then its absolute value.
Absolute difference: 0.19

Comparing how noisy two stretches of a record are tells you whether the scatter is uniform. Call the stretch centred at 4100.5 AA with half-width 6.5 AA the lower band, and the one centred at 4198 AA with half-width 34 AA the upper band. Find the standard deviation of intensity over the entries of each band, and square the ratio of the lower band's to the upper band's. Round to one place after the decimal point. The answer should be 0.2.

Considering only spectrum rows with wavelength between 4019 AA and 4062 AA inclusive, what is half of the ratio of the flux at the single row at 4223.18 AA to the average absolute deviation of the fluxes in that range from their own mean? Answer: 3.0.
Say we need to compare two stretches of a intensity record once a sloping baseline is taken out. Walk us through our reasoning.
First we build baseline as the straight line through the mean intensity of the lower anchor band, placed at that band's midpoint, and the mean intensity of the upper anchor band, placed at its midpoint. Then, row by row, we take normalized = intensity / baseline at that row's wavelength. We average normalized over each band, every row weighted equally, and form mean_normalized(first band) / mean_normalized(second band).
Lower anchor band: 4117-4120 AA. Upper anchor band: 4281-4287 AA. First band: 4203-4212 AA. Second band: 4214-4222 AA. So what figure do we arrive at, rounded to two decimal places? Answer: 0.89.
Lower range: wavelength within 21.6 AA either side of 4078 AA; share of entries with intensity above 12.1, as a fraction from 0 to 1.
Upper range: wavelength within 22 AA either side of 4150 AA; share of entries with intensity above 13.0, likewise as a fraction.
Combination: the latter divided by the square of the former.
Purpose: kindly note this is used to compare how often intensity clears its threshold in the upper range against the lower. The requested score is 0.81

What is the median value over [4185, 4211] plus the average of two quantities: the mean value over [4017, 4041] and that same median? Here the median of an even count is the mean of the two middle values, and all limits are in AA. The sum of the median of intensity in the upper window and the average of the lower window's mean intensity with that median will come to 27.9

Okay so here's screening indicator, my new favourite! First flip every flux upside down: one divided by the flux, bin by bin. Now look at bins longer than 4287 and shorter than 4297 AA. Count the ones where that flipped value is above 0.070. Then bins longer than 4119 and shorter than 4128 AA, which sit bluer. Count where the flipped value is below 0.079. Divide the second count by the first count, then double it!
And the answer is 1.6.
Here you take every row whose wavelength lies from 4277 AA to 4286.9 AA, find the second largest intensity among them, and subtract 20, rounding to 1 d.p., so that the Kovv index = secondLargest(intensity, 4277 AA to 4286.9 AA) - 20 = -6.1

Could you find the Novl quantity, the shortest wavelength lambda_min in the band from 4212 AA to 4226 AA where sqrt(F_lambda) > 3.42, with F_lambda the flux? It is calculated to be 4213.47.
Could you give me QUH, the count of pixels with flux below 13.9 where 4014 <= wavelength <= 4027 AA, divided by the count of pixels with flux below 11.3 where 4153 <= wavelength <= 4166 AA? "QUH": 3.0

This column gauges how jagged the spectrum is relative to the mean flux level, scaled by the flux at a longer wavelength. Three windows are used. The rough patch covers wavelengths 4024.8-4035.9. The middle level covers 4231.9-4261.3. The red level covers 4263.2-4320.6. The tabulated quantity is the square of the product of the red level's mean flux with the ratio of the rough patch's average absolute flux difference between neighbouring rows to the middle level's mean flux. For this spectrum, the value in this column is 2.1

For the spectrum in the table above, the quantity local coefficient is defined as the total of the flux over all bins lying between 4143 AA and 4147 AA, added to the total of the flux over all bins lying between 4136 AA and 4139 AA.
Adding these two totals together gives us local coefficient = 45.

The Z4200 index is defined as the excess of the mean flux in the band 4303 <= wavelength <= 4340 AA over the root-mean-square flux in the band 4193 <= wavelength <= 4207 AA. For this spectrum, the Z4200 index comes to -4.3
